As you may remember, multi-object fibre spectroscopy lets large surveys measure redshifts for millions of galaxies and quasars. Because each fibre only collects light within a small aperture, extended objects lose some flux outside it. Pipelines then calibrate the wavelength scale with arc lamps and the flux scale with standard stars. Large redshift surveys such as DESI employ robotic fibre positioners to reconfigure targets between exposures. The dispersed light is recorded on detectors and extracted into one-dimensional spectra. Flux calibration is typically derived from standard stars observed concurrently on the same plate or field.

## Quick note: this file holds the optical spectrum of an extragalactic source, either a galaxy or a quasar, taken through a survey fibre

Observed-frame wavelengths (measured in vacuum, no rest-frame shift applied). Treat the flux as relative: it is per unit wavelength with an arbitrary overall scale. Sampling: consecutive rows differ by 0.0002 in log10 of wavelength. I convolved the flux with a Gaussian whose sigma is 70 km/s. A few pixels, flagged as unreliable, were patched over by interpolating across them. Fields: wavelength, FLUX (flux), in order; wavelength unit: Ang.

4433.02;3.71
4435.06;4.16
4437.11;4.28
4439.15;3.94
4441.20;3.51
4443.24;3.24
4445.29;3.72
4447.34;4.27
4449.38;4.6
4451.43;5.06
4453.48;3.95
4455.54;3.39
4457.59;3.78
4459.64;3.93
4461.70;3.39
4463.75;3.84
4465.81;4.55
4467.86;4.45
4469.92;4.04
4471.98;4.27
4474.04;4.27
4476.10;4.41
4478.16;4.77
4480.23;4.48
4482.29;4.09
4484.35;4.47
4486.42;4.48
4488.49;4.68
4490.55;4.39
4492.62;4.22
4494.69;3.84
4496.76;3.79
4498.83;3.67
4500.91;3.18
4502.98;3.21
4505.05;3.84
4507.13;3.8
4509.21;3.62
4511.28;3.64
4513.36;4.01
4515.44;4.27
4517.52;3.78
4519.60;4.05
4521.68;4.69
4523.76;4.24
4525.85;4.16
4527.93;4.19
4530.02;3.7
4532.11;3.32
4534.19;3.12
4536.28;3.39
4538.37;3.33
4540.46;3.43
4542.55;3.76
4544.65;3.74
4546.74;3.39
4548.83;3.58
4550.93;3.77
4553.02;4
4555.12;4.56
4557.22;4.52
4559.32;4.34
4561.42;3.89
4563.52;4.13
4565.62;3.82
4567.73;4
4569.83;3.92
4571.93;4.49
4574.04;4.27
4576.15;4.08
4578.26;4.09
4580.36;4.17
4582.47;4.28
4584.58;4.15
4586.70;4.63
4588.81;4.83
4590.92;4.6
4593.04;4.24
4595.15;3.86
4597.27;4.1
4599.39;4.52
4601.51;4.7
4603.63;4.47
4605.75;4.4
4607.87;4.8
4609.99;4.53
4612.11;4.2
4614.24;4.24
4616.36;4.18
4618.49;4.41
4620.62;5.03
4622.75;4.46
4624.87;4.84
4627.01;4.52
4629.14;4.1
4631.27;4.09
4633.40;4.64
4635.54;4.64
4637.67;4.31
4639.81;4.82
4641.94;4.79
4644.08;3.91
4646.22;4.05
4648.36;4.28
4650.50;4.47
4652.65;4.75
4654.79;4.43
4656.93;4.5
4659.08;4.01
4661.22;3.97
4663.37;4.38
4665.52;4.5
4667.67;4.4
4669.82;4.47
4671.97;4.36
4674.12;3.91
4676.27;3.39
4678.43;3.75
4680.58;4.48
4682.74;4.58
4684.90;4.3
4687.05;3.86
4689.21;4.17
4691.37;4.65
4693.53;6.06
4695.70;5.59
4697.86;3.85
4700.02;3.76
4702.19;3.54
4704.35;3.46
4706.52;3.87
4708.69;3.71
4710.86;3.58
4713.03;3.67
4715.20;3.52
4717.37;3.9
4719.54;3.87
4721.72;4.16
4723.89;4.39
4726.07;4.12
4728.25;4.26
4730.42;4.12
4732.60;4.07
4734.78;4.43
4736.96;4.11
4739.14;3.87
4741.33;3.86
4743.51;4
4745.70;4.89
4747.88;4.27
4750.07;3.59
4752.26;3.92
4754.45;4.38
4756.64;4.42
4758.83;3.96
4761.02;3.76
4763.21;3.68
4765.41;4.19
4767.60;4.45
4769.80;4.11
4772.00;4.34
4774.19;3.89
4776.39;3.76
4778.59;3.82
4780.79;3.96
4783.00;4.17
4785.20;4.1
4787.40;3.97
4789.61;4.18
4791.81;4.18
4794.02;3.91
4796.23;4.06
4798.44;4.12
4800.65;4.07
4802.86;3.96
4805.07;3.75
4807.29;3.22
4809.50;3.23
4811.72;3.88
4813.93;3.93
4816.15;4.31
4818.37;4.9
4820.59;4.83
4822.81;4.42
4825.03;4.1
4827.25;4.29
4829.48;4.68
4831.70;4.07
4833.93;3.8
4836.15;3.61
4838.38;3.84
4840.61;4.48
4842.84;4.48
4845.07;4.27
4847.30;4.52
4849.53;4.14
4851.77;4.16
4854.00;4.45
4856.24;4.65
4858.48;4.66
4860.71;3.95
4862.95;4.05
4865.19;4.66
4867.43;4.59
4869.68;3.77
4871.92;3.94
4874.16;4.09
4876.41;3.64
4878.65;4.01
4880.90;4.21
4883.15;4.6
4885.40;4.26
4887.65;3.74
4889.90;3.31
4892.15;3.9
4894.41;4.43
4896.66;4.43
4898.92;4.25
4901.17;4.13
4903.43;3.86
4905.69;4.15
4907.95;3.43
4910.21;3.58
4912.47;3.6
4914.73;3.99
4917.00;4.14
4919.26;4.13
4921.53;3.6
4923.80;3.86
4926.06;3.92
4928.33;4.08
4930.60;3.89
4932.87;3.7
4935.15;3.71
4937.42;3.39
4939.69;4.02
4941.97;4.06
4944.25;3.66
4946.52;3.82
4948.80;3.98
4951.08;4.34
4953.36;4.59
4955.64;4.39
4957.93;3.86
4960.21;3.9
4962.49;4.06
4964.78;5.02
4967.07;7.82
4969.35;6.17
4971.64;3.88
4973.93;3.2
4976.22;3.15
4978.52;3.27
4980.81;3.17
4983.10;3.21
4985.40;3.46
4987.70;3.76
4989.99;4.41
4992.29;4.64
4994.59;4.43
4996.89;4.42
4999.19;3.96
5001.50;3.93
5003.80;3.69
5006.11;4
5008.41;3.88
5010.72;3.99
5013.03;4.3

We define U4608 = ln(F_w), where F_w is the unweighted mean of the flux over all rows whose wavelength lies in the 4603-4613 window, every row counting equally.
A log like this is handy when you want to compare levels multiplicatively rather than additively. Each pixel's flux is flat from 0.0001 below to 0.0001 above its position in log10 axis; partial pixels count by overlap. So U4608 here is 1.50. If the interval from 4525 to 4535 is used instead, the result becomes 1.31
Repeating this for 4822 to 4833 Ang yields 1.46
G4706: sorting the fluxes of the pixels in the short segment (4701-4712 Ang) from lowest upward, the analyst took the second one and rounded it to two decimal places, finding 3.54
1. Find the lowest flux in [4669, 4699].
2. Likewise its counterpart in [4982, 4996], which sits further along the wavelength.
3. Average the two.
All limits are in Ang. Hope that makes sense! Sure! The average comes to 3.30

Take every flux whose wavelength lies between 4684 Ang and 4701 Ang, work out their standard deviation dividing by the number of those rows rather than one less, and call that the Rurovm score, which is 0.80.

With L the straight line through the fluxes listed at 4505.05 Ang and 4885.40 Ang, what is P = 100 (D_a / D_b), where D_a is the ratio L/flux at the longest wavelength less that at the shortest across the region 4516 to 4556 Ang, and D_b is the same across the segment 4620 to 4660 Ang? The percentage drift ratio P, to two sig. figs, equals -78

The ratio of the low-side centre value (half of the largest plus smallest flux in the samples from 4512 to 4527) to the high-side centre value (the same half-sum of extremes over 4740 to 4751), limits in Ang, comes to 1.00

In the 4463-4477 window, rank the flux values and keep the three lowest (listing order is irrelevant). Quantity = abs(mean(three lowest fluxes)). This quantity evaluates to 4.05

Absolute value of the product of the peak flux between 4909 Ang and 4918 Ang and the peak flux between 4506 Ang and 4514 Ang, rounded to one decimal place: 16.6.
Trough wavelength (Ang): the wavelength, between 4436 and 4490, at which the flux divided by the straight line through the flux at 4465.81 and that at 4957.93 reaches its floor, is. 4443.24 Ang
